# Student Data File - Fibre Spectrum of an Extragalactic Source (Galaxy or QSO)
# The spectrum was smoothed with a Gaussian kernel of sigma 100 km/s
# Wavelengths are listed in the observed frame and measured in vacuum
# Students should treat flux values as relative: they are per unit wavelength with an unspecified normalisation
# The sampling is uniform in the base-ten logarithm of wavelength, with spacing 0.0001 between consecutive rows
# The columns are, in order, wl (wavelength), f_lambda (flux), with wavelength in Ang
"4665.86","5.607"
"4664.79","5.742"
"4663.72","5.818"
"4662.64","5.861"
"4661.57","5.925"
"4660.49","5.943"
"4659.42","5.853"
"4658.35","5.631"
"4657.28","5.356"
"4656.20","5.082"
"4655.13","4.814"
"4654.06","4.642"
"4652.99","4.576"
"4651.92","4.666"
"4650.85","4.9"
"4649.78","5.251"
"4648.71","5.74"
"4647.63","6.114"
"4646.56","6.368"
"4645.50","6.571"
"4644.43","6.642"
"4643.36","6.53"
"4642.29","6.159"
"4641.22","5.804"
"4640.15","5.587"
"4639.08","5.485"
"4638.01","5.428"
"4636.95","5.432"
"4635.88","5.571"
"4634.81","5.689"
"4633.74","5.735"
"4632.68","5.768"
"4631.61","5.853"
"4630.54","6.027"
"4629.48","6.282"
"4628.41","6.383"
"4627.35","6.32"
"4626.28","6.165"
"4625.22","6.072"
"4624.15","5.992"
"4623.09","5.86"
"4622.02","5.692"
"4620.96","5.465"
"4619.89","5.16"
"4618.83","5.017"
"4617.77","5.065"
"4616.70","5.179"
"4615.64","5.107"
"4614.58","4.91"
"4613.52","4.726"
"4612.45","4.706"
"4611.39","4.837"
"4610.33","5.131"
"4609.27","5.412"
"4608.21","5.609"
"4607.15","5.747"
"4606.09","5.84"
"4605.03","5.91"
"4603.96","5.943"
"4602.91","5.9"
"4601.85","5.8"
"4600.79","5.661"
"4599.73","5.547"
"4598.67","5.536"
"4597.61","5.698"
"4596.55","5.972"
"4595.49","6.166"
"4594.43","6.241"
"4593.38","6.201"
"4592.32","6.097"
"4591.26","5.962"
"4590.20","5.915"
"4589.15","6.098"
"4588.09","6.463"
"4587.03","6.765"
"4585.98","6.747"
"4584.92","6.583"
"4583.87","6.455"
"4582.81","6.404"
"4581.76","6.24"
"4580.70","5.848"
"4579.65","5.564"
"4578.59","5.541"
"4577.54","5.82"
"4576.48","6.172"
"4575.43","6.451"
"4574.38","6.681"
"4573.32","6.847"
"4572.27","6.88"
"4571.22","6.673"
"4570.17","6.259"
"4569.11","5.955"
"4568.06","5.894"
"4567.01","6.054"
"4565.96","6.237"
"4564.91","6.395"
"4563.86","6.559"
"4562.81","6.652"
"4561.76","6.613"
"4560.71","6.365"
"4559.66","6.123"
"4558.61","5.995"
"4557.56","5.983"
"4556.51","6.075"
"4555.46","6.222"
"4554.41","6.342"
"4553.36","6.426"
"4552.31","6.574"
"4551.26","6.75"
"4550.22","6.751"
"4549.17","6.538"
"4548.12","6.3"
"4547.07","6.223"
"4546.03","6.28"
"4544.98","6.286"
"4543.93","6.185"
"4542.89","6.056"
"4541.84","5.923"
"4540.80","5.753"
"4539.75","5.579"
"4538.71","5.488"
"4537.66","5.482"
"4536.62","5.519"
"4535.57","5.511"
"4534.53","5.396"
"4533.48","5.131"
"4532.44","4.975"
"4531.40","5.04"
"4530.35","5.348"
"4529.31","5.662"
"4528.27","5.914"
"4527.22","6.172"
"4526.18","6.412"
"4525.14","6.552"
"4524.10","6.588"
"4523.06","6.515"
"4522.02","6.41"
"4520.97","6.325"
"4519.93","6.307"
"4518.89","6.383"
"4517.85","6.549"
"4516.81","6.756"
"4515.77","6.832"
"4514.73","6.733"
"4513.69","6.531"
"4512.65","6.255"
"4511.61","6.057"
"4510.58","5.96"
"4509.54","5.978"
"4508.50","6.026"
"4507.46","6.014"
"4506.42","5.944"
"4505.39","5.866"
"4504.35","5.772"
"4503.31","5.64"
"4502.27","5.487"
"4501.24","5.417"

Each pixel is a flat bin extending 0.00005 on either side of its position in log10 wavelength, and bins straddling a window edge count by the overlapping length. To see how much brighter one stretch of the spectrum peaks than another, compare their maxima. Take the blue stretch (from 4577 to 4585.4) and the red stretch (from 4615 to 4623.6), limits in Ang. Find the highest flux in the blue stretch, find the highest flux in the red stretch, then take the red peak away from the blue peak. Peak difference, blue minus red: 0.7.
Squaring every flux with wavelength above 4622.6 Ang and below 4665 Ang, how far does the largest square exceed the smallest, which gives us 23.2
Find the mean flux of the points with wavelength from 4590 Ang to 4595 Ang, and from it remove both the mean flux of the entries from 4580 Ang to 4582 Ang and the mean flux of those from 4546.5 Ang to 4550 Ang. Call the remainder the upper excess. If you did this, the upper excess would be -6.3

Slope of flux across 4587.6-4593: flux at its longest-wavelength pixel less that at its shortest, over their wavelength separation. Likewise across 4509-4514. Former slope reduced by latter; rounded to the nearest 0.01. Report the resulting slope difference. -0.22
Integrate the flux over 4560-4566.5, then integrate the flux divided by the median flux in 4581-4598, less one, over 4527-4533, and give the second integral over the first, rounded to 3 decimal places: -0.017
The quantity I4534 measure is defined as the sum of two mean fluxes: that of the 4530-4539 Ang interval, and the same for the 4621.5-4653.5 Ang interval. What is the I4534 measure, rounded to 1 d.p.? 11.1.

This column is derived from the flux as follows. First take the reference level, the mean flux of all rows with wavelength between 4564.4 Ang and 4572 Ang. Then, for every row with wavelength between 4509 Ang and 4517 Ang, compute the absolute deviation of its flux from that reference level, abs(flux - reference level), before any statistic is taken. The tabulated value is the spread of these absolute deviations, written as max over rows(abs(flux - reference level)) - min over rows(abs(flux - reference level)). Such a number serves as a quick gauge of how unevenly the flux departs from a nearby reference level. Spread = 0.58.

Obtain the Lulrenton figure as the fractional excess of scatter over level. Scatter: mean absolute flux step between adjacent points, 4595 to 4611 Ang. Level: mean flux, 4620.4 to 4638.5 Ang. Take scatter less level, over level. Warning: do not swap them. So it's -0.977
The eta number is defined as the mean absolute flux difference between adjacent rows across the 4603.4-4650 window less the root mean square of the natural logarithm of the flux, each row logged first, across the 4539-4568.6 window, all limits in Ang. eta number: -1.67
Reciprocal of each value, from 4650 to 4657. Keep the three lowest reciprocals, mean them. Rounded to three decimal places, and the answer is 0.203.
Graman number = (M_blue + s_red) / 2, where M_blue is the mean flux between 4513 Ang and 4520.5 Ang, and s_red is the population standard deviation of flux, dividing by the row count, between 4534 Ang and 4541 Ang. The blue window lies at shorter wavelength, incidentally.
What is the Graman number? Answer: 3.3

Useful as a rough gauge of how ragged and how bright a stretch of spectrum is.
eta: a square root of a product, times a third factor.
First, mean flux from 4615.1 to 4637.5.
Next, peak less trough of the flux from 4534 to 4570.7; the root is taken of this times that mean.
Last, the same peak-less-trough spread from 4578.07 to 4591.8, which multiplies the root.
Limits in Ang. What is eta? 3.4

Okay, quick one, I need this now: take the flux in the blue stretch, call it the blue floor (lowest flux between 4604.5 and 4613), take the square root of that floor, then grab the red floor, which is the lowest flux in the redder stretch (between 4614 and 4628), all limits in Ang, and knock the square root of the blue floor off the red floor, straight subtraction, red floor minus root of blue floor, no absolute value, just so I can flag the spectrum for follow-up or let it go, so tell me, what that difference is 2.7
